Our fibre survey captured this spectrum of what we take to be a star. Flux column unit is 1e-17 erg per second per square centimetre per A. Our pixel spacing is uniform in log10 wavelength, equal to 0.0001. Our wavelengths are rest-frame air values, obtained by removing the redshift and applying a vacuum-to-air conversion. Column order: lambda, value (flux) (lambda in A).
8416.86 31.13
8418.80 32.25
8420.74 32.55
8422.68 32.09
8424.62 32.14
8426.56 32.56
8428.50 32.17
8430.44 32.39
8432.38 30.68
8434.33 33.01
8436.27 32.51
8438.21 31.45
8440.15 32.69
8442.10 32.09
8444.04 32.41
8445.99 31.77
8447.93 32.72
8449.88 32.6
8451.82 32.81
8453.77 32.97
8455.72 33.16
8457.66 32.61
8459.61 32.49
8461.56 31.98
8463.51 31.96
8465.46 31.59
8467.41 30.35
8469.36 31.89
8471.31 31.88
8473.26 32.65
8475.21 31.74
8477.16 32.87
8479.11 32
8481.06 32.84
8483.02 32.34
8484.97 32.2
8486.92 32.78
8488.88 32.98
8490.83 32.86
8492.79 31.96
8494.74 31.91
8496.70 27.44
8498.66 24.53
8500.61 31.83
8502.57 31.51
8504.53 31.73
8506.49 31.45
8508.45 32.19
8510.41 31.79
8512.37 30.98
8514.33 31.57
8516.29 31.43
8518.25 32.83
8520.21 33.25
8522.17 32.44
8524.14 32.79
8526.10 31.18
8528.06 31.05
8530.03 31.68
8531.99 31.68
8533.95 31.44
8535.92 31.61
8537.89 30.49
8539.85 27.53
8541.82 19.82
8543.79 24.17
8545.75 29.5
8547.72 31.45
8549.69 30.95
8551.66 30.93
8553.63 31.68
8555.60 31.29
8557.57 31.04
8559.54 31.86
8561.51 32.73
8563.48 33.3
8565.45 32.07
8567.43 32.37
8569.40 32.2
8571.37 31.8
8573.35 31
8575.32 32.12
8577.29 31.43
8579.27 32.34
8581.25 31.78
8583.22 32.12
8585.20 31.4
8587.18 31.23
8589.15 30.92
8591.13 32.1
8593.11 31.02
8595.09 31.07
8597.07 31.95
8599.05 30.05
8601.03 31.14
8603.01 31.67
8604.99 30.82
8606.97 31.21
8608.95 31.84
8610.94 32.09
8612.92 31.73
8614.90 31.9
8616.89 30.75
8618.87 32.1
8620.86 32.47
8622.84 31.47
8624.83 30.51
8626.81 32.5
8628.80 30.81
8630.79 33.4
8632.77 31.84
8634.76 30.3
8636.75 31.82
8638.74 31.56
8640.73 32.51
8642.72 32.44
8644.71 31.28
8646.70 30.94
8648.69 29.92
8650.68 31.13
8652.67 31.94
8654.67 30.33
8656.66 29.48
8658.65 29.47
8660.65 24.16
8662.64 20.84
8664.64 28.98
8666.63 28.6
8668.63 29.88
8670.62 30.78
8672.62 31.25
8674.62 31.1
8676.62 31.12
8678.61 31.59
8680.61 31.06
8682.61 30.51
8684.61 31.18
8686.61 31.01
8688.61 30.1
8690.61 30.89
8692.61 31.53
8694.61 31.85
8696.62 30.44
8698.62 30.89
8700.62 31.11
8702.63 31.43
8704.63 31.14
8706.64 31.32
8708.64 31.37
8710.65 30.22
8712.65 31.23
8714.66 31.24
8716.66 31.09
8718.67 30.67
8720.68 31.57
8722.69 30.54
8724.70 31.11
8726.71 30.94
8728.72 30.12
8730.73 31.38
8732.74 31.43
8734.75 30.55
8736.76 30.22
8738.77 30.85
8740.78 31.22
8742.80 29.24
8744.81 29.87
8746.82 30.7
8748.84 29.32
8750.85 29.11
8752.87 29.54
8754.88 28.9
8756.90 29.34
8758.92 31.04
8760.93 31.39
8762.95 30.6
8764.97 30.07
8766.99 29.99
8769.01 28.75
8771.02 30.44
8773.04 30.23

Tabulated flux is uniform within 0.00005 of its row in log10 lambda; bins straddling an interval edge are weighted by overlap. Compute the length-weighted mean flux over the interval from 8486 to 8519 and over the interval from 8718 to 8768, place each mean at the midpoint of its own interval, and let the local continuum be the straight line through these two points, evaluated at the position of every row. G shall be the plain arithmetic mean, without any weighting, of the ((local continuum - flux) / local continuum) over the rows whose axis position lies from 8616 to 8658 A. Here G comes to -0.021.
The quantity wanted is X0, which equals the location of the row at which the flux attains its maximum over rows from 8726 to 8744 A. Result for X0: 8732.74 A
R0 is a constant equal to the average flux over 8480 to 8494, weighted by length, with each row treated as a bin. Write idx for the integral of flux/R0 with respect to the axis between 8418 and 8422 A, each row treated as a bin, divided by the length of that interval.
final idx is 0.99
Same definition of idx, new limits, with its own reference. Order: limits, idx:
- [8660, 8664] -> 0.70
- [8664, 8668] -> 0.89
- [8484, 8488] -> 1.00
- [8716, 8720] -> 0.95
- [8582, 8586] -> 0.98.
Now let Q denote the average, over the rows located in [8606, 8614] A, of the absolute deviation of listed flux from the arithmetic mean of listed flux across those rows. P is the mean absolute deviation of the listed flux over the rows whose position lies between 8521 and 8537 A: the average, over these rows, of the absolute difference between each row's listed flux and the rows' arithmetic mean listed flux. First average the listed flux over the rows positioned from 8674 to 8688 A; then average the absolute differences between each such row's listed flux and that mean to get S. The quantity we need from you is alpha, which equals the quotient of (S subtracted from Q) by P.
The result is 0.1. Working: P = 0.44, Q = 0.25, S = 0.2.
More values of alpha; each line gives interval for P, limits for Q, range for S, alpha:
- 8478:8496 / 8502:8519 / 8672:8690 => 0.2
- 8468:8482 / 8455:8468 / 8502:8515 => 0.8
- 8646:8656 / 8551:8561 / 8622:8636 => -1.0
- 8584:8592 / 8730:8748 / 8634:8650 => -0.5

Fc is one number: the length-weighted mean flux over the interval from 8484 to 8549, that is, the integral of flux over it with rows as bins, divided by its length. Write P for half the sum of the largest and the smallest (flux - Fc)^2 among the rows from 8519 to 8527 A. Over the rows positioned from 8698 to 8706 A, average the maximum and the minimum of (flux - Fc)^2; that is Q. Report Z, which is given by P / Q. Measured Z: 12.6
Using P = 3.3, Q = 0.3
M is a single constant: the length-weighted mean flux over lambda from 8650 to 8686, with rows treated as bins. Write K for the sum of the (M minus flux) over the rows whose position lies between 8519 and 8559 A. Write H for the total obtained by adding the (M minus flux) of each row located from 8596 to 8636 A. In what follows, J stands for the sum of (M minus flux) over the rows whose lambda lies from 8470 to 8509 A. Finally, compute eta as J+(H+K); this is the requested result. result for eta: -90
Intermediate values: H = -38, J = -39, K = -13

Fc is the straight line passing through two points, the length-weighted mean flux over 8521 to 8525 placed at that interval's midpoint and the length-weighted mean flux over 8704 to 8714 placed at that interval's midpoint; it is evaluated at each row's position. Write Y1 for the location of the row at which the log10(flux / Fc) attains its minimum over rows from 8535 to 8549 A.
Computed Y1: 8541.82 A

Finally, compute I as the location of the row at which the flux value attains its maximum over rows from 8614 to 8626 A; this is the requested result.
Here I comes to 8620.86 A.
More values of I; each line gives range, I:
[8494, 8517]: 8508.45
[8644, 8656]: 8652.67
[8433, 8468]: 8455.72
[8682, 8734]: 8694.61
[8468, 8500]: 8488.88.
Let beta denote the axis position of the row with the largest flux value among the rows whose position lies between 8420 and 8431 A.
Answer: 8426.56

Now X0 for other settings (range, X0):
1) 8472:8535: 8520.21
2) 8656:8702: 8694.61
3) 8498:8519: 8518.25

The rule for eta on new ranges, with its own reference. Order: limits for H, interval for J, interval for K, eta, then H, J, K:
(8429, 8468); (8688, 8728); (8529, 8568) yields -94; -52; -28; -15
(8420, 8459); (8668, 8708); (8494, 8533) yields -115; -55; -27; -33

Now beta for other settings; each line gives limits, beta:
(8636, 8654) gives 8640.73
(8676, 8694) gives 8678.61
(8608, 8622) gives 8620.86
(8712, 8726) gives 8720.68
